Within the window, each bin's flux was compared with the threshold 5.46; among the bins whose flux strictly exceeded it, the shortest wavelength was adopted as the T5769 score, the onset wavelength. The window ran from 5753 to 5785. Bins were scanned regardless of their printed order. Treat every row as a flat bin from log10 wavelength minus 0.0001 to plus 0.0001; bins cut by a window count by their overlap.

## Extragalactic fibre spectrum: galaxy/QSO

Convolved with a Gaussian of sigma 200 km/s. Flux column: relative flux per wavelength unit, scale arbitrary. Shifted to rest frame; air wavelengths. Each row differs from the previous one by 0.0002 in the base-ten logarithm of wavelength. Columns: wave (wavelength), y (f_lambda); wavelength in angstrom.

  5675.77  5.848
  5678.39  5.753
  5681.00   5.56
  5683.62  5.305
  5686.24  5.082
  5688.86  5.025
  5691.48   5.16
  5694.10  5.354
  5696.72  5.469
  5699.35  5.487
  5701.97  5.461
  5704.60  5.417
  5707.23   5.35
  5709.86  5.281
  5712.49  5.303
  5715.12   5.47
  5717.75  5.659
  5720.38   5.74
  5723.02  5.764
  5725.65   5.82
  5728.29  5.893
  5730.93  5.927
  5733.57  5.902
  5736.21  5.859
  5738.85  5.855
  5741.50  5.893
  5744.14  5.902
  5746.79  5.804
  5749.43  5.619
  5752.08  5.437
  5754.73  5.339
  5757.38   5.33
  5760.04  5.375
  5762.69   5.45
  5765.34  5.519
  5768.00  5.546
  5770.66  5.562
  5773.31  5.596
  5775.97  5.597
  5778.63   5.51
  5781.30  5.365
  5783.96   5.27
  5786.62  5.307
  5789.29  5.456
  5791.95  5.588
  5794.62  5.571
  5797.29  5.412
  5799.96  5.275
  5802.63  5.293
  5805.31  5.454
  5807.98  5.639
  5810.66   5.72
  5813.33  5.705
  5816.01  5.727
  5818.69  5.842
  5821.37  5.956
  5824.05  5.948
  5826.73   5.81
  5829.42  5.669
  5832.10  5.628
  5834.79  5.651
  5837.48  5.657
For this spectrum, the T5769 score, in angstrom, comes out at 5765.34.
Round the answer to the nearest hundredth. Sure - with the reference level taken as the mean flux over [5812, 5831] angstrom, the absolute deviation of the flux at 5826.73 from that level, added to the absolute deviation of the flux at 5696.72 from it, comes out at 0.34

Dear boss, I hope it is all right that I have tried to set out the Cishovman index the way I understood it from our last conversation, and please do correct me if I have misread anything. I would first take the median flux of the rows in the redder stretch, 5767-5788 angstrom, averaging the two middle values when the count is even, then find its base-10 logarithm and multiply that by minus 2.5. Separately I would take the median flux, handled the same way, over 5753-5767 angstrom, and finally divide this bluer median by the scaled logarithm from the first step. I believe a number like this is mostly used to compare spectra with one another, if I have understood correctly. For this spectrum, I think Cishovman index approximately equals -2.90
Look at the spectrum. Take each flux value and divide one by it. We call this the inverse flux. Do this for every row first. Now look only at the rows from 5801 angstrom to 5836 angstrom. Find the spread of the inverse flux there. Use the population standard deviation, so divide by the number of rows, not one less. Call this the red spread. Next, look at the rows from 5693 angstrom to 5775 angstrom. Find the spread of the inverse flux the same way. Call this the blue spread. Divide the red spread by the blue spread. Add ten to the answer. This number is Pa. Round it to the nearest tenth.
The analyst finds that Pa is 10.8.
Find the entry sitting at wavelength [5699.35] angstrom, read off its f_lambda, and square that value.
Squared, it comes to 30.1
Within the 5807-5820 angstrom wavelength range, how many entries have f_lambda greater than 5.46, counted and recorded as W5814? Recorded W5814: 5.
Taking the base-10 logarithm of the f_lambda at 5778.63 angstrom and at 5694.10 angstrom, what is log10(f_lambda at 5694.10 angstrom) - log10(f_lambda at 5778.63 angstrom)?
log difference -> -0.012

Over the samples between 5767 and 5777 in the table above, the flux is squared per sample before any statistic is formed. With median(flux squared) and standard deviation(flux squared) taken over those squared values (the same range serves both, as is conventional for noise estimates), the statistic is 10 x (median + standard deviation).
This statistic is 314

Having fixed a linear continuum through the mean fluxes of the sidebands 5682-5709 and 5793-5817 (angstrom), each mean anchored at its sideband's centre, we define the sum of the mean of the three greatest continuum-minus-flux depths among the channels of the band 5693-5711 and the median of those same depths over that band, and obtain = -0.1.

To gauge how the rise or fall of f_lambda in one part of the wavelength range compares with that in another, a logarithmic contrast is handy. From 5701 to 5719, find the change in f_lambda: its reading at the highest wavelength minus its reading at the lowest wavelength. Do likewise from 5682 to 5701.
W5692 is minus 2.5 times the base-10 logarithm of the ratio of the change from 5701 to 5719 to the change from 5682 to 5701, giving 0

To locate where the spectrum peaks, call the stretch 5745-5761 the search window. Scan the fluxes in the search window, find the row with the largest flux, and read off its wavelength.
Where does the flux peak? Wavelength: 5746.79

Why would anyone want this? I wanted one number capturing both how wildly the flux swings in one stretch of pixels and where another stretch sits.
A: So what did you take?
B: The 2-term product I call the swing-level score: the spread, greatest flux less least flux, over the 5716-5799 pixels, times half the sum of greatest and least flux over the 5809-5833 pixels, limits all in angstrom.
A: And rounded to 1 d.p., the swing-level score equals 3.8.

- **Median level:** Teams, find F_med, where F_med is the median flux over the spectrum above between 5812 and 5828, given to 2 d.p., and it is 5.83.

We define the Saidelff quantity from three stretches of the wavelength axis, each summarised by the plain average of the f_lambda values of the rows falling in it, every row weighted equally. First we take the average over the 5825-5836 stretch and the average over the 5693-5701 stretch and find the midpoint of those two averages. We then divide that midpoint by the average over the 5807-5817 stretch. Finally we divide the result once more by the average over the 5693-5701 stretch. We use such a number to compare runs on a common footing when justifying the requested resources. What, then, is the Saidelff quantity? 0.180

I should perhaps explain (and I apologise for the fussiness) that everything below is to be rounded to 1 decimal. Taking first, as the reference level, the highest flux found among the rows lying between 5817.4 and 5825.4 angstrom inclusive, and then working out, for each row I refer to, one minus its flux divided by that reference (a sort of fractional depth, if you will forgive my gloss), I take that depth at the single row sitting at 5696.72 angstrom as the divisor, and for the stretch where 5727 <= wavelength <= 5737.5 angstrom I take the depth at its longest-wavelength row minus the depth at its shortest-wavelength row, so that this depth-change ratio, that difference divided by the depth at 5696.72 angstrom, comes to 0.1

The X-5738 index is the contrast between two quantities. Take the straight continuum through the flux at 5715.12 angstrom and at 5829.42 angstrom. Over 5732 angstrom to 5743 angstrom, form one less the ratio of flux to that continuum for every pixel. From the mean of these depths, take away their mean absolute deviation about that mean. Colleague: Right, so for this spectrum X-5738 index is -0.071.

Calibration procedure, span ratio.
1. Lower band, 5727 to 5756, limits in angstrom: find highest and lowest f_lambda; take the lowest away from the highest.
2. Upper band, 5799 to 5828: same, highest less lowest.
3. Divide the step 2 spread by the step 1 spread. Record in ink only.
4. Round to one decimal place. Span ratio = 1.2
